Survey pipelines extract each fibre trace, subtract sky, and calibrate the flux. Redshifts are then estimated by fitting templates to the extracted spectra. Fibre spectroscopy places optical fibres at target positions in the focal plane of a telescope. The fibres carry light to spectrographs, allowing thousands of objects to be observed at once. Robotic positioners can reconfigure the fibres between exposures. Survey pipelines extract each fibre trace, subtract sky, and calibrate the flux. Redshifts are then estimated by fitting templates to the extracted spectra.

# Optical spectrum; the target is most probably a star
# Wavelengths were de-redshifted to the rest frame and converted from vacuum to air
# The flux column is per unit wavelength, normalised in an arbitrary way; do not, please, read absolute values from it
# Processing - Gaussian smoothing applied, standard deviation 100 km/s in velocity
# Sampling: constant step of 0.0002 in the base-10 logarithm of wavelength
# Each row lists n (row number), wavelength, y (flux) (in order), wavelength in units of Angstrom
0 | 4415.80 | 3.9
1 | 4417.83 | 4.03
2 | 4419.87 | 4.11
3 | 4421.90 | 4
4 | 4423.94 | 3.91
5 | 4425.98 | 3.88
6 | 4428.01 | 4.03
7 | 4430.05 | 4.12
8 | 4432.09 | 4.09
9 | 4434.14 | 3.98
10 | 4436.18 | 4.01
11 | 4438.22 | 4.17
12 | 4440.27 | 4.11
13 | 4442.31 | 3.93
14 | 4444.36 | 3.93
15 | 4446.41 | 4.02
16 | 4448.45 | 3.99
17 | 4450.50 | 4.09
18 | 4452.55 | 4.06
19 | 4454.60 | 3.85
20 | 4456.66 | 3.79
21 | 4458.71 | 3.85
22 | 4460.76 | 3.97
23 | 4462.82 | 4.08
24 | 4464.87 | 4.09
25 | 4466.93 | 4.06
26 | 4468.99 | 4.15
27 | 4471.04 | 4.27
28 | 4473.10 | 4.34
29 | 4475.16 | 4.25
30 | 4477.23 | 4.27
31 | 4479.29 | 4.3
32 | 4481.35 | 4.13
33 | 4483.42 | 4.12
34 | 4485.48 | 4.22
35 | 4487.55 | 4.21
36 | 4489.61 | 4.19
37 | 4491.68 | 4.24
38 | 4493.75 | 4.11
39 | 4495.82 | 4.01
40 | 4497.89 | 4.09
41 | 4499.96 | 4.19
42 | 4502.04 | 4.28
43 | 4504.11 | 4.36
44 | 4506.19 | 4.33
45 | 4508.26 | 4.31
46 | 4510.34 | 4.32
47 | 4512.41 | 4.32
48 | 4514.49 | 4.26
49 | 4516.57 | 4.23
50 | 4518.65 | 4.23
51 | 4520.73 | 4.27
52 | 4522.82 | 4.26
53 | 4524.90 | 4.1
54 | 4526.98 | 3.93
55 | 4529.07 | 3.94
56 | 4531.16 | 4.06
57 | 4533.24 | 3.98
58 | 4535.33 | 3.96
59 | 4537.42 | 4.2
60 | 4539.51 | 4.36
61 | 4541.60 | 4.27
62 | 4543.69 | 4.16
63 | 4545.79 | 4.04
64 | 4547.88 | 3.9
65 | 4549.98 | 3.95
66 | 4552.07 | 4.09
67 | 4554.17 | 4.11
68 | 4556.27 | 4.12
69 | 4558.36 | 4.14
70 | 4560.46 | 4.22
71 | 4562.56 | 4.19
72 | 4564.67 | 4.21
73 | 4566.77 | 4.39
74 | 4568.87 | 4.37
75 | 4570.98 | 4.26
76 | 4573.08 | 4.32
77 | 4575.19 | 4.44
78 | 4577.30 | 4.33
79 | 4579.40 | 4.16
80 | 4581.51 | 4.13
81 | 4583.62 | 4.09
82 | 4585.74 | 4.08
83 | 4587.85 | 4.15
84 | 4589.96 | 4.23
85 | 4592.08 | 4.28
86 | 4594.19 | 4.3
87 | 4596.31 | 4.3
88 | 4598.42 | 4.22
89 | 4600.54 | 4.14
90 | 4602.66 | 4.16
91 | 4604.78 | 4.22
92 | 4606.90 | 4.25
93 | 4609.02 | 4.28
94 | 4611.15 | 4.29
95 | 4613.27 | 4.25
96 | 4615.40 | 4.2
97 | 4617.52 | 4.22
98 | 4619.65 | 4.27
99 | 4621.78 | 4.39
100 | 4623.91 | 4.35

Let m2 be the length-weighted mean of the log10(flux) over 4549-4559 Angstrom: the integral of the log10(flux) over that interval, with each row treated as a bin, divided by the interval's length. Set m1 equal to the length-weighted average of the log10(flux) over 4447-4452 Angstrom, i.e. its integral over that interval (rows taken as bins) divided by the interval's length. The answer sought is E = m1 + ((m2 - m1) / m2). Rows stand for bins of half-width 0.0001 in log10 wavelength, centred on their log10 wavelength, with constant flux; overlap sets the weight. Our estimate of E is 0.614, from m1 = 0.607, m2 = 0.611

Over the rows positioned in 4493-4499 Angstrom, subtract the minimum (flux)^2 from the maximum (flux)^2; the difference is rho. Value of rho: 0.8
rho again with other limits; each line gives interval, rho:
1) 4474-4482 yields 1.4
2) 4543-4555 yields 2.1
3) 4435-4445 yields 1.9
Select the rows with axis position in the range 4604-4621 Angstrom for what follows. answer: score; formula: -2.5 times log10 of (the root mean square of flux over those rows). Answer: -1.57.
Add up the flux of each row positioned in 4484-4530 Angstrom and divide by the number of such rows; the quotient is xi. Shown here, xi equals 4.20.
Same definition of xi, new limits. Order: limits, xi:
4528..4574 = 4.15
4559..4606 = 4.24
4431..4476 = 4.05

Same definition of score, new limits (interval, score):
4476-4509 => -1.56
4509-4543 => -1.55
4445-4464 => -1.50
